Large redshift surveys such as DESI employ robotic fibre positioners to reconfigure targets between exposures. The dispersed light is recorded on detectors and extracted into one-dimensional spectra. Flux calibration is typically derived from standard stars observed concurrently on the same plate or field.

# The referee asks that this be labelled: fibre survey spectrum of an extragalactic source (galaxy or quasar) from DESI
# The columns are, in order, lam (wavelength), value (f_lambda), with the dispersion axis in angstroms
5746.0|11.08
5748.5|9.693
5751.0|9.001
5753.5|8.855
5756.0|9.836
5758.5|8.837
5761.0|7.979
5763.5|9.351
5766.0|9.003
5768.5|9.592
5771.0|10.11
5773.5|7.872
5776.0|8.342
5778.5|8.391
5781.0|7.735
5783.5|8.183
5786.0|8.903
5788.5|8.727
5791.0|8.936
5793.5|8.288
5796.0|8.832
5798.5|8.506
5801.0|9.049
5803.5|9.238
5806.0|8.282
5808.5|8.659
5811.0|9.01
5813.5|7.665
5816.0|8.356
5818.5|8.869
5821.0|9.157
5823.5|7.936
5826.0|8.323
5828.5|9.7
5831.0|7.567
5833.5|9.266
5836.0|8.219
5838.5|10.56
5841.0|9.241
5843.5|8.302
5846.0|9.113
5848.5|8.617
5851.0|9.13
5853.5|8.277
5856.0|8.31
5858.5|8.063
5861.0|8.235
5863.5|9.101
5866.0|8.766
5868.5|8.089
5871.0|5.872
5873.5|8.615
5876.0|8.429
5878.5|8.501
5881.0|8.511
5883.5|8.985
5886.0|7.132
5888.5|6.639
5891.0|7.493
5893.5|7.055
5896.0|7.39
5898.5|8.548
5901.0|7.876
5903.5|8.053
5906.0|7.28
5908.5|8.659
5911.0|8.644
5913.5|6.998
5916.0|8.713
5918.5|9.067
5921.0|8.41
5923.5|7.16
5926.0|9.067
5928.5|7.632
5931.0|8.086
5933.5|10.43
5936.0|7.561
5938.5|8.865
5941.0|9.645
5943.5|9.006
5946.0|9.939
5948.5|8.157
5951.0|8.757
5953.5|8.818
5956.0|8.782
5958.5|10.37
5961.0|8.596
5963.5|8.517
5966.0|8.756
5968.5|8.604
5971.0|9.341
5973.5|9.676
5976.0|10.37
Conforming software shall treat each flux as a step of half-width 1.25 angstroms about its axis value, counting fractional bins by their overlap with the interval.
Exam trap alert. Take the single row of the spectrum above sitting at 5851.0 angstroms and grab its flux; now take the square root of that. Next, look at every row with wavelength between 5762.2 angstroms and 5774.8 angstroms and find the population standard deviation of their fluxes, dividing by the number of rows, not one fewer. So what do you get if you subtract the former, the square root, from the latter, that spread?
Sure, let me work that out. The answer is -2.27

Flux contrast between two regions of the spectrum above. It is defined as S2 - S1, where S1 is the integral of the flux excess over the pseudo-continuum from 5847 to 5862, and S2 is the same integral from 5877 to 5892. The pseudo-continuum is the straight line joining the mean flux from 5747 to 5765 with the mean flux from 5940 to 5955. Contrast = -8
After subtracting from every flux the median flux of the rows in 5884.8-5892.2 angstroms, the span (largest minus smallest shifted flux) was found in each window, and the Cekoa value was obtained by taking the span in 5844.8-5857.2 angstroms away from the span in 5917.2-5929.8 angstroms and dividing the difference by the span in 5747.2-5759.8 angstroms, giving 1.1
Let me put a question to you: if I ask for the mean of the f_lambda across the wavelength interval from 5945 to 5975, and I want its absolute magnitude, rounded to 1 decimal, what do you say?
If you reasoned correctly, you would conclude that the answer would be 9.0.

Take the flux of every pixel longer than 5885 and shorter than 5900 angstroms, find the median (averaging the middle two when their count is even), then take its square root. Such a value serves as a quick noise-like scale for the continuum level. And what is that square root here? 2.695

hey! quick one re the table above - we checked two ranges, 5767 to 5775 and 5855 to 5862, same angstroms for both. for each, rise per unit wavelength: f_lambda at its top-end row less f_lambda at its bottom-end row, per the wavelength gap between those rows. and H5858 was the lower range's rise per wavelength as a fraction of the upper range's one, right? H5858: 23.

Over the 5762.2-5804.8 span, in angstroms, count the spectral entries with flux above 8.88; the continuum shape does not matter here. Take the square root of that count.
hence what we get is 2.8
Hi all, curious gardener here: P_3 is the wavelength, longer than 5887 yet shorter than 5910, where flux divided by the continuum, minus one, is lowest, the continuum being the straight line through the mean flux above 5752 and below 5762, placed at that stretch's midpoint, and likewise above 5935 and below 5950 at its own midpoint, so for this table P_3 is 5888.5 angstroms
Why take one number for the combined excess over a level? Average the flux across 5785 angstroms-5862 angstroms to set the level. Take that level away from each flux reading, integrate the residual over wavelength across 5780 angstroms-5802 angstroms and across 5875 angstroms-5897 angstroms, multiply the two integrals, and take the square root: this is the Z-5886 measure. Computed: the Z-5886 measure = 7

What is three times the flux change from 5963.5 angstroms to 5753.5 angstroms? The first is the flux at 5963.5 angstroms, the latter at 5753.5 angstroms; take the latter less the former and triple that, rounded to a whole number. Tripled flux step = 1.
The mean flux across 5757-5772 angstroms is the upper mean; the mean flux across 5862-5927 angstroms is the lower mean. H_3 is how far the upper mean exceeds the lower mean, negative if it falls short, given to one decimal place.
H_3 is 1.1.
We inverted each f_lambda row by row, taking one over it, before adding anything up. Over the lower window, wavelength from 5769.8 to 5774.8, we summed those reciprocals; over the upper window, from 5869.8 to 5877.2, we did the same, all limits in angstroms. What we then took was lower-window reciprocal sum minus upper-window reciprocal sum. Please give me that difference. -0.2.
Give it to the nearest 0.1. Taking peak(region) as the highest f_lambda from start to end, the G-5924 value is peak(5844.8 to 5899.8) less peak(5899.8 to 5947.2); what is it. -1.3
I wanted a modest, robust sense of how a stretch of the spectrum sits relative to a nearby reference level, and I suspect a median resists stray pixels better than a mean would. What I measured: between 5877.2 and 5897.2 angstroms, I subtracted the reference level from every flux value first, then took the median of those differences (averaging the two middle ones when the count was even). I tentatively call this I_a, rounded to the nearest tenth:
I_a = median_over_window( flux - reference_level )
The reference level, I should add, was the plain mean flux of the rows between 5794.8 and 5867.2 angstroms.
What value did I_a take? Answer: -1.3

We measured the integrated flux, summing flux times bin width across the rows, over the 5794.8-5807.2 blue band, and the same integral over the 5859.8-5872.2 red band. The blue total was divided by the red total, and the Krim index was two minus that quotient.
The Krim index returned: 0.90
